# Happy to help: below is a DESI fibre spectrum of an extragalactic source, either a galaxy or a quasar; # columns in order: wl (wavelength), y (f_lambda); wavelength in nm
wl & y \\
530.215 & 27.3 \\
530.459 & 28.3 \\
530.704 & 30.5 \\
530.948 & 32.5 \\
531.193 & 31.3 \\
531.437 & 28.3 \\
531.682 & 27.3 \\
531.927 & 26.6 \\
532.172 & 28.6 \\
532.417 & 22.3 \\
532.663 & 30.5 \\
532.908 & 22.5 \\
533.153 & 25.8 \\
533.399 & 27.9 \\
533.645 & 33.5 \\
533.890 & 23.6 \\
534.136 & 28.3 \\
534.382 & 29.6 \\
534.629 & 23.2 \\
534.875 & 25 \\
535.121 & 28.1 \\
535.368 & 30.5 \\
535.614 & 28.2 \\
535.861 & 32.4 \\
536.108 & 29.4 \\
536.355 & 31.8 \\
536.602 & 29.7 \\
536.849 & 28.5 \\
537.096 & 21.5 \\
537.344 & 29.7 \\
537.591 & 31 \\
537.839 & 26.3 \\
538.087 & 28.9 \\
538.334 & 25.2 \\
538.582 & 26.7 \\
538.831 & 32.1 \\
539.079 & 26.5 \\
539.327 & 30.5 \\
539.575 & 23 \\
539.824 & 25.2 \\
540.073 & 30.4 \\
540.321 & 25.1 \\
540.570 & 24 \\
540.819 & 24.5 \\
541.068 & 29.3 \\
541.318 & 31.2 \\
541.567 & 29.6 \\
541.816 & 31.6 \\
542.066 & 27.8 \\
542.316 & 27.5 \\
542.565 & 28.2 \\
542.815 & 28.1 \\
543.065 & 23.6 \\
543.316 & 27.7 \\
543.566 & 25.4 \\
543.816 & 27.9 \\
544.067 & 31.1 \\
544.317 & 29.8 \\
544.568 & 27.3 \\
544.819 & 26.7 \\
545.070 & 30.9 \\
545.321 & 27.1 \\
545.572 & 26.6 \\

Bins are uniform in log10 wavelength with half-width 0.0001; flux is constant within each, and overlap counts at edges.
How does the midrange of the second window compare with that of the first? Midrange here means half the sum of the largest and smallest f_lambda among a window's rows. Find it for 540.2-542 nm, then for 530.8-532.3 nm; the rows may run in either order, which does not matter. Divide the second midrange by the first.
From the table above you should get 1.06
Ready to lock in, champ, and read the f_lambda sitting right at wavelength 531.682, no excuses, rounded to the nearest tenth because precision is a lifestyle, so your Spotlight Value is 27.3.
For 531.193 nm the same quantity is 31.3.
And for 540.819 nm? 24.5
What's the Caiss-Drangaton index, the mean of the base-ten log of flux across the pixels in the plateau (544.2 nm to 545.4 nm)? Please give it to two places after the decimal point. 1.45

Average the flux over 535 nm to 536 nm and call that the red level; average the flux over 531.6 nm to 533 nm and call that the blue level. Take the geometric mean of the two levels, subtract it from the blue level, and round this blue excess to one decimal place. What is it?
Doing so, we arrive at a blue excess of -1.7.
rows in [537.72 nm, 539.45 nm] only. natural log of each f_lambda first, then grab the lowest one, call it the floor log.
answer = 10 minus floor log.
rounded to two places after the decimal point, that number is 6.77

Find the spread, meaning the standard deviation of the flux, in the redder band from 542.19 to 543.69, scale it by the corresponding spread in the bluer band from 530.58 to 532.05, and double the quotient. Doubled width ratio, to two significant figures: 1.6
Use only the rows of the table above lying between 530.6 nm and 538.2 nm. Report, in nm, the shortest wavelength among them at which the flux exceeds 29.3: 530.704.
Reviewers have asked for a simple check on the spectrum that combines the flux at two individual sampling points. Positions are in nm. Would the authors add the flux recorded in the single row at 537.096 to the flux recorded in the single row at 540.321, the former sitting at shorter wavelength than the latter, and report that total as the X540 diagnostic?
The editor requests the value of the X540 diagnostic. 46.6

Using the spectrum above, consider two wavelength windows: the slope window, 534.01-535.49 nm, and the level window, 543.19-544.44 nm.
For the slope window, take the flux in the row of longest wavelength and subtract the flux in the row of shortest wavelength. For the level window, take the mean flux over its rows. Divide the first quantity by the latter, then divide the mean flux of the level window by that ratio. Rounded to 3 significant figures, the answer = 366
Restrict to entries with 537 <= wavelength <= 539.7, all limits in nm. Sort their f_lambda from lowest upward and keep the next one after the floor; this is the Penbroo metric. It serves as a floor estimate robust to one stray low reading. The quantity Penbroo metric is 23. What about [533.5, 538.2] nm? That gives 23.2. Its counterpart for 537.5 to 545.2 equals 23.6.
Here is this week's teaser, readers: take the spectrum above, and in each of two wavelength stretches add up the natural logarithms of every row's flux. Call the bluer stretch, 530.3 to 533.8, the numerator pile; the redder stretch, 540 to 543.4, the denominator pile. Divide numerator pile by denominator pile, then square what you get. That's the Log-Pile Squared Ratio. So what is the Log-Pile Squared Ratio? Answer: 1.01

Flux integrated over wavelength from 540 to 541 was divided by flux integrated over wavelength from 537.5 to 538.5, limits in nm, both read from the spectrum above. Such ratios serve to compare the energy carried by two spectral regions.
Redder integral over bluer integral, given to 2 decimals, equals 0.94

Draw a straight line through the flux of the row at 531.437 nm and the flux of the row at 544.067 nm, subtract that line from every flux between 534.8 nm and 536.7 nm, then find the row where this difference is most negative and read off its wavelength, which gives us 534.875 nm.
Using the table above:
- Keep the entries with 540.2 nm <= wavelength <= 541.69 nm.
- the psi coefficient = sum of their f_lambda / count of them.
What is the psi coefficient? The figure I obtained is 27.3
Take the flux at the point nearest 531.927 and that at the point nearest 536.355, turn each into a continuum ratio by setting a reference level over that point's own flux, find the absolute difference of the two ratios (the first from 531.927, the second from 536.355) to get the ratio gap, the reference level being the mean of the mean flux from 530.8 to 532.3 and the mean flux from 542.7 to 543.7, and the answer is 0.170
